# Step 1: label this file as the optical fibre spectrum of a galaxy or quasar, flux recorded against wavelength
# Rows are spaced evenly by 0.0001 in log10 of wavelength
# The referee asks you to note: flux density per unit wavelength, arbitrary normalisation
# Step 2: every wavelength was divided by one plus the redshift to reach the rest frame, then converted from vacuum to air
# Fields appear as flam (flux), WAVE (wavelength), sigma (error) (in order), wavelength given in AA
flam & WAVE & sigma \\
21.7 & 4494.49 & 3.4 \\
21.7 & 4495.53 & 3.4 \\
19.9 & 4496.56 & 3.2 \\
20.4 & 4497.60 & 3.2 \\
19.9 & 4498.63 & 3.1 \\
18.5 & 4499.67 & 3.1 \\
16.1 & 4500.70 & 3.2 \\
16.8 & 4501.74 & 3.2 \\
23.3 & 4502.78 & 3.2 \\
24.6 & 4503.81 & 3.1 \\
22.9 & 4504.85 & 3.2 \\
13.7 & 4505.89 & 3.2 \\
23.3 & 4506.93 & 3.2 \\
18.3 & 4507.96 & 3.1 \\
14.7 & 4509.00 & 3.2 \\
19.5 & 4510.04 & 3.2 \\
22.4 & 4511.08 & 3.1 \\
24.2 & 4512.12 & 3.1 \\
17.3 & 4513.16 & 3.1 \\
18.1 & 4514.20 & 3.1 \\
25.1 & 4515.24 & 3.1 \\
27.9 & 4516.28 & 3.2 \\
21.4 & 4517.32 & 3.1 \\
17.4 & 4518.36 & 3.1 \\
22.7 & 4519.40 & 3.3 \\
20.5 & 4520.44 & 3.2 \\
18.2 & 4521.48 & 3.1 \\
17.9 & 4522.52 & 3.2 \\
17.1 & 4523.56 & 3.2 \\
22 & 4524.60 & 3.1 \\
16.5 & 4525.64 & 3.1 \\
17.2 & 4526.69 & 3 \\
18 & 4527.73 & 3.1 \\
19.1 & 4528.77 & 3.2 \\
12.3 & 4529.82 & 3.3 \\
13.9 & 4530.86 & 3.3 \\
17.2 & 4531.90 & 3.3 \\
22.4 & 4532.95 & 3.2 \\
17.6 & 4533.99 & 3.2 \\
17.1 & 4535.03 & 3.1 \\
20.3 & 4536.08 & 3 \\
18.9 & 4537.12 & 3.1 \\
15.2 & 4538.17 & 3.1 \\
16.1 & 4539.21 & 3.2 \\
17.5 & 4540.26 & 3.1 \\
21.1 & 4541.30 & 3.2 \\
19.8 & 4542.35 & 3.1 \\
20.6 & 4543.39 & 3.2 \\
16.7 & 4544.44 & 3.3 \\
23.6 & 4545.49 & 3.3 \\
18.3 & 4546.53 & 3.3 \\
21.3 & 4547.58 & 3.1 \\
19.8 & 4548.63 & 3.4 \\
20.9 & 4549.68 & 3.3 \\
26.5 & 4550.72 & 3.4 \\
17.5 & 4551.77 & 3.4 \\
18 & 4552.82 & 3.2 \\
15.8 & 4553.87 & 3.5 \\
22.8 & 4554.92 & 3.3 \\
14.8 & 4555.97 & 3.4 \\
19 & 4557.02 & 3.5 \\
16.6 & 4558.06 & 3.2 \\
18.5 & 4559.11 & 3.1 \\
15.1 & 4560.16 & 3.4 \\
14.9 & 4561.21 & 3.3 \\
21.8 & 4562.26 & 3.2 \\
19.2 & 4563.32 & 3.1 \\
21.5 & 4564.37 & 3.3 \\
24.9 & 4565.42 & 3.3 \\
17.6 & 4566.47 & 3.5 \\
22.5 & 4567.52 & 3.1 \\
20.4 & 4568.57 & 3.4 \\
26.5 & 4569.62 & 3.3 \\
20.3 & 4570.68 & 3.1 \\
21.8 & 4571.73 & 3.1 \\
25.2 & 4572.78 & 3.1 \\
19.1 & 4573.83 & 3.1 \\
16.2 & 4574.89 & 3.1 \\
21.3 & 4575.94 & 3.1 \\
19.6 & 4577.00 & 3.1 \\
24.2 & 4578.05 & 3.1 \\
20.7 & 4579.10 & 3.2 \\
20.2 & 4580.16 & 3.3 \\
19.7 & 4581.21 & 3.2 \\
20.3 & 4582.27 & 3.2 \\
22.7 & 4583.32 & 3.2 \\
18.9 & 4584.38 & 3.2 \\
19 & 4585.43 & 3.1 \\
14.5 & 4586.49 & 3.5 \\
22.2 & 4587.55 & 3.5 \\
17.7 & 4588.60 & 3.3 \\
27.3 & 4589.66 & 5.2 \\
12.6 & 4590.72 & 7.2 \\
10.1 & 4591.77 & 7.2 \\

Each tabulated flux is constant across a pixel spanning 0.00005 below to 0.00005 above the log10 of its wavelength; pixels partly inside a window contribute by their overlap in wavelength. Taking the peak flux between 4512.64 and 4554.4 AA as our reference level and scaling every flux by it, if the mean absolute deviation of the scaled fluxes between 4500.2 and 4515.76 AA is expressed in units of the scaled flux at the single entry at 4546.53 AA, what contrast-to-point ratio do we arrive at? 0.19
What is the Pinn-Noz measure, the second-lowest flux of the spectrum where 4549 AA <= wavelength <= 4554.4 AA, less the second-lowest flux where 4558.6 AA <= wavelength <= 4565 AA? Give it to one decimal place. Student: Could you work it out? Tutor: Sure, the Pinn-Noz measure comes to 2.4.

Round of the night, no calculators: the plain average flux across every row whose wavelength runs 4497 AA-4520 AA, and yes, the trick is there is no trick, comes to 20.4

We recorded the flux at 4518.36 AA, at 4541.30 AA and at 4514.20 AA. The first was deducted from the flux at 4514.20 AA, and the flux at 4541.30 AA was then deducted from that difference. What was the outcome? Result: -20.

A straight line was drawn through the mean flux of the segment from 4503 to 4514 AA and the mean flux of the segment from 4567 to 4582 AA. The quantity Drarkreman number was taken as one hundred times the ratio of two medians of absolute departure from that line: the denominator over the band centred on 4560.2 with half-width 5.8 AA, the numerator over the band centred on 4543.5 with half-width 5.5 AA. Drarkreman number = 99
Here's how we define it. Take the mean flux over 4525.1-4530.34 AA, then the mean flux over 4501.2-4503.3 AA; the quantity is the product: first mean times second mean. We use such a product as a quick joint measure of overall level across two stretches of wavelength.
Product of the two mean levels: 333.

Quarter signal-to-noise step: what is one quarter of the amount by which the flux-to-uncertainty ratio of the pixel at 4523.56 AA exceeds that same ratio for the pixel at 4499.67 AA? -0.16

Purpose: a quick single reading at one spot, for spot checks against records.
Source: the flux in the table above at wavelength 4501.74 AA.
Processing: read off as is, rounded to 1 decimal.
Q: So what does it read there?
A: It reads 16.8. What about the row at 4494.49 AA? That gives 21.7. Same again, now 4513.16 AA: 17.3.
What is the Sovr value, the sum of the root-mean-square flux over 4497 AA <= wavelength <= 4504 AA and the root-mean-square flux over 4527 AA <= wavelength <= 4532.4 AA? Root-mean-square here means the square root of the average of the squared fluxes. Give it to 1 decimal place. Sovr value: 36.5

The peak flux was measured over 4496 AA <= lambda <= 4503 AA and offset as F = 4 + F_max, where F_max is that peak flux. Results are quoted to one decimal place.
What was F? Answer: 27.3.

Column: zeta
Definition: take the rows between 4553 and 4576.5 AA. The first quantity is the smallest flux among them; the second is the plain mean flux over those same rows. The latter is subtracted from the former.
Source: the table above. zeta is -5.0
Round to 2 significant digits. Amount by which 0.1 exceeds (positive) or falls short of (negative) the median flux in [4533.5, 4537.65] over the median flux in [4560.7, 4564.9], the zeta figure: -0.80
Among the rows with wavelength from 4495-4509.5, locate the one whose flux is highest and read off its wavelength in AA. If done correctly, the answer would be 4503.81 AA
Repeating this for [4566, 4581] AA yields 4569.62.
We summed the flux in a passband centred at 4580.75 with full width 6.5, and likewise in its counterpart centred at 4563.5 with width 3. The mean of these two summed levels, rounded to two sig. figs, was 95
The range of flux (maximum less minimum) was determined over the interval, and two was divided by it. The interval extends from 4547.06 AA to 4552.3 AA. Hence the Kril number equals 0.22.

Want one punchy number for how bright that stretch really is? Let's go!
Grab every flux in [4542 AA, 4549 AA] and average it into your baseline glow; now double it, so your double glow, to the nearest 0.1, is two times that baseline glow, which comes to 40.0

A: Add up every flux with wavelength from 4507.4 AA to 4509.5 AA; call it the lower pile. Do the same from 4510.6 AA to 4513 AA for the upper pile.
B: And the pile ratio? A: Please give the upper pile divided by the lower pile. 1.41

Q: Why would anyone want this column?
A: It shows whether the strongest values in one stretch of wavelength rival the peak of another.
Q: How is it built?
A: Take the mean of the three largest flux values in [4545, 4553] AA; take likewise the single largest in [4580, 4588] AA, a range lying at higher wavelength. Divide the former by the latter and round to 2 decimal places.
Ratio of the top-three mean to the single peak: 1.05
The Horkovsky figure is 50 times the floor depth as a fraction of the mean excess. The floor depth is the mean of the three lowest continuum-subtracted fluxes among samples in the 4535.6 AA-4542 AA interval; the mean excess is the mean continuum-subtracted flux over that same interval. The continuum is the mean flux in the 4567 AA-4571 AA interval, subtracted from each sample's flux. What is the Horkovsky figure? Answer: 73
